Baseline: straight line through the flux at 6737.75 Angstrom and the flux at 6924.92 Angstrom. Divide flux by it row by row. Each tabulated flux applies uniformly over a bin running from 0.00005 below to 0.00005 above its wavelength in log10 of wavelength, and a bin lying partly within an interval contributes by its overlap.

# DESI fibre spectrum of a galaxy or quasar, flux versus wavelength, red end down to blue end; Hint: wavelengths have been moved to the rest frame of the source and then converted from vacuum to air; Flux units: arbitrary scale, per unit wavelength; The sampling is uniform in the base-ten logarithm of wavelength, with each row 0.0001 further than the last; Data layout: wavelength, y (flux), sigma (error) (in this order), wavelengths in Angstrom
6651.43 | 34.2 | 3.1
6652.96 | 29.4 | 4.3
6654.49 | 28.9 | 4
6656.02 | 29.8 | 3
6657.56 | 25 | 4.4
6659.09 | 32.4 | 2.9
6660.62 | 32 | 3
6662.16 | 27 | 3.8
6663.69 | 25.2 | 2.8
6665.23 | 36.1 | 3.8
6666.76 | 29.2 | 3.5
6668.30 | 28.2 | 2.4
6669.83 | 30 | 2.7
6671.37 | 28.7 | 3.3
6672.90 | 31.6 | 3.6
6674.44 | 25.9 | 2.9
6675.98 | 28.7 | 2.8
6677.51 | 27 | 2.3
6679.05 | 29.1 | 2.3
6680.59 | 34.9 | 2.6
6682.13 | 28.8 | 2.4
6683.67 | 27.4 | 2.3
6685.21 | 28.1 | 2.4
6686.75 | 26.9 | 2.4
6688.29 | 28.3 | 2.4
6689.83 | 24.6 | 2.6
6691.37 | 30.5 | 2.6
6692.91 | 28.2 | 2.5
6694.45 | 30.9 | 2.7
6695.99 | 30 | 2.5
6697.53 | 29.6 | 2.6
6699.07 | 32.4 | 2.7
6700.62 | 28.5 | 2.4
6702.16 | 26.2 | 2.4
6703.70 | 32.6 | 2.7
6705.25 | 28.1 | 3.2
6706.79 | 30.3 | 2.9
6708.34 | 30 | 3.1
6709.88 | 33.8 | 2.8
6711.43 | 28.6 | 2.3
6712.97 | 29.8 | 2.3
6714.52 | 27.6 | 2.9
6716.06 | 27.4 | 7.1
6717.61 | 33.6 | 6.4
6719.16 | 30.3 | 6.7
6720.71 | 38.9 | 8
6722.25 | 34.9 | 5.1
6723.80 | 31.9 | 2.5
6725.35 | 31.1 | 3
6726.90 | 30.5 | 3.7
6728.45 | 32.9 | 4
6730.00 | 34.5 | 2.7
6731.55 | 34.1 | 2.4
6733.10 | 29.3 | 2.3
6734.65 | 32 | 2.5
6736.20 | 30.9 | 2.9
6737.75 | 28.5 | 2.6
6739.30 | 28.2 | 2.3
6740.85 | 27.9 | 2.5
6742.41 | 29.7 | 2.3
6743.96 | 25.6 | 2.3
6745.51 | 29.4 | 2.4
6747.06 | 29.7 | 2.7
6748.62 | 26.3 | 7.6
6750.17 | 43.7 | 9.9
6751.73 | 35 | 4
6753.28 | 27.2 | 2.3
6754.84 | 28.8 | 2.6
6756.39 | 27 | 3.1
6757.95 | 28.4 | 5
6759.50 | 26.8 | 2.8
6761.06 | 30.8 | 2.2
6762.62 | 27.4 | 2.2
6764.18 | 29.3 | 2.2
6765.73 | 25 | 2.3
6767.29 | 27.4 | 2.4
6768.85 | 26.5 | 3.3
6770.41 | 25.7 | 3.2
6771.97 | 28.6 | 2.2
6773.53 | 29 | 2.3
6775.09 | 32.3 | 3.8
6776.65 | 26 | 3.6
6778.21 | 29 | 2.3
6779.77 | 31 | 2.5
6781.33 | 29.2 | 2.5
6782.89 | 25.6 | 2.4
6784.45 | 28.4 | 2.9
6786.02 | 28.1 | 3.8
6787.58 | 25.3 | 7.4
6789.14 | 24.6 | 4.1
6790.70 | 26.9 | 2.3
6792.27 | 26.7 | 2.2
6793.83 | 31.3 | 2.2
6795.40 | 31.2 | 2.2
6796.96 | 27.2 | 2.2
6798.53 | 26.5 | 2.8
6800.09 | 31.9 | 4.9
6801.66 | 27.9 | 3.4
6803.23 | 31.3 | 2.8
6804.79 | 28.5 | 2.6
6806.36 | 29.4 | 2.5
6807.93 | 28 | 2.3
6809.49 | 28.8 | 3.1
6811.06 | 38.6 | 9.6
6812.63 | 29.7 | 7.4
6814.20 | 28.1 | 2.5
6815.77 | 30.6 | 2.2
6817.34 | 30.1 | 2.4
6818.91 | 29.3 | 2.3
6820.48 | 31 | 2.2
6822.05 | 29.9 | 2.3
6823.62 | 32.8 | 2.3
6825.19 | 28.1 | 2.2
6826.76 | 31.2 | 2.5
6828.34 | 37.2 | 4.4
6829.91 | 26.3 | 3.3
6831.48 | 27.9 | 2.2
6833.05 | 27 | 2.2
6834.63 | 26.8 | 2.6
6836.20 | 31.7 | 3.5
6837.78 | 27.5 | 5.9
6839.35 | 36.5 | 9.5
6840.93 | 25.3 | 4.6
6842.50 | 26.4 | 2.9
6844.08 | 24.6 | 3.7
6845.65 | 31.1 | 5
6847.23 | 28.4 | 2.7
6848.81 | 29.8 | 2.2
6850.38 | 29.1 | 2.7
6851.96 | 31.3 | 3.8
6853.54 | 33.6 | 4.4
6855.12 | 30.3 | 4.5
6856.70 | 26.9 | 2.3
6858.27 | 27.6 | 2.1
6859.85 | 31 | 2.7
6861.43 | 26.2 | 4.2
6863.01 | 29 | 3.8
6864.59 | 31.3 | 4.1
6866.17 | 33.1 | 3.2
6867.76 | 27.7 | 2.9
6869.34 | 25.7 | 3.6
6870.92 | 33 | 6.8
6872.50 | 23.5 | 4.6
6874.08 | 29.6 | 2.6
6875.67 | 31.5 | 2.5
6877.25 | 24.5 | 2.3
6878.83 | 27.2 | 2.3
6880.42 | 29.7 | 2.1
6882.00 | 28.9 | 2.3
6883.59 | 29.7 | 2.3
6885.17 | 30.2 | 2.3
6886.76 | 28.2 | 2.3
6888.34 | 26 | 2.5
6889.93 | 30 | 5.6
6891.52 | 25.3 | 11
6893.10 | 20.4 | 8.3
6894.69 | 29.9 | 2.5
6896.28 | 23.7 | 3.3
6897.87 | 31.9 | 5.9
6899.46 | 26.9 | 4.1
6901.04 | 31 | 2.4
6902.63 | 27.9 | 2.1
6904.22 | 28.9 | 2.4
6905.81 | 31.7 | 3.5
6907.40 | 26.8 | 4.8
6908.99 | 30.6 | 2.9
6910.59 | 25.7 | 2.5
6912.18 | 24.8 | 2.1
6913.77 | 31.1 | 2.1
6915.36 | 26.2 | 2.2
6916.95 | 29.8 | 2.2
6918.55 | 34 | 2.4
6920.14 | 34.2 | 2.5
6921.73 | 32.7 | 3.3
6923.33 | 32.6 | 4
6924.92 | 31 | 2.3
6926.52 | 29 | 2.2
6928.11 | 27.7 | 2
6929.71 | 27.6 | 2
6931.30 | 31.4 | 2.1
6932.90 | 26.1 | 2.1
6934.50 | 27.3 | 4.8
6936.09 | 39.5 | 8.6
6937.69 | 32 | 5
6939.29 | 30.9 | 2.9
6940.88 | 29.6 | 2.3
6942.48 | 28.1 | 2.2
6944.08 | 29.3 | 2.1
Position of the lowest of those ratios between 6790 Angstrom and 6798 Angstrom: 6792.27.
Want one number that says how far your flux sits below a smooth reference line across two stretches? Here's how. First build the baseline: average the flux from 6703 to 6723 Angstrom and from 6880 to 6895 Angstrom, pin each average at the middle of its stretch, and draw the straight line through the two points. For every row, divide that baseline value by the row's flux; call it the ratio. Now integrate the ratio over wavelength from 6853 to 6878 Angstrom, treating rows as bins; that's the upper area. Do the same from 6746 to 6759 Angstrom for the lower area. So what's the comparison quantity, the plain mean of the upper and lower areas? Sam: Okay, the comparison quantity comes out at 19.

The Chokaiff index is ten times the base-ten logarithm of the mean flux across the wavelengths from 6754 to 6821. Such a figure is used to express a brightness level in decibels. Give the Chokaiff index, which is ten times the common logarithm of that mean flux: 14.6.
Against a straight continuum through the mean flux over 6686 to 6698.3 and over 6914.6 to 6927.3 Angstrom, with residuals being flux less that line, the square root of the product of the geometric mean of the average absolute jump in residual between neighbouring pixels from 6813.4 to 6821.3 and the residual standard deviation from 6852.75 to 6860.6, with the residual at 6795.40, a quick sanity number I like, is 1.6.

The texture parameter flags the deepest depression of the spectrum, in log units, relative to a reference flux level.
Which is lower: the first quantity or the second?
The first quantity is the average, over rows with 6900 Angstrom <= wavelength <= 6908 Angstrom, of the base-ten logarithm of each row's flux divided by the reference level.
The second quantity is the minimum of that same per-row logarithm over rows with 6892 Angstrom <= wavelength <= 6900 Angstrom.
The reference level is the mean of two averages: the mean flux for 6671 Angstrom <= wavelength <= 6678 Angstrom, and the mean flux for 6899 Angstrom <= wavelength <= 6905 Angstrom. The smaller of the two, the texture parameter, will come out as -0.15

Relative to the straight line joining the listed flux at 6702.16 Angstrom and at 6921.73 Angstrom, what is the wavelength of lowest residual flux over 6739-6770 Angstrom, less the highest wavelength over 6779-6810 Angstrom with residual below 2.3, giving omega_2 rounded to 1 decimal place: -43.8 Angstrom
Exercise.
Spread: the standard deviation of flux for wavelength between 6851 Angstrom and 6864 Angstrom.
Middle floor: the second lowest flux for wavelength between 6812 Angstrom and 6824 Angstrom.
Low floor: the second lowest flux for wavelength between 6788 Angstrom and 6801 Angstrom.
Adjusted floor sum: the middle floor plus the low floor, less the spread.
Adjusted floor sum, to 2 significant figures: 53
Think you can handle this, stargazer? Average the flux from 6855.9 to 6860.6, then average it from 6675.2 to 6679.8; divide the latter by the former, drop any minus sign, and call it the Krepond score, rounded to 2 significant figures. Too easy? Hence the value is 0.99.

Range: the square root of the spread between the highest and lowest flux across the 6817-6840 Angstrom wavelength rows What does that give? 3.30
